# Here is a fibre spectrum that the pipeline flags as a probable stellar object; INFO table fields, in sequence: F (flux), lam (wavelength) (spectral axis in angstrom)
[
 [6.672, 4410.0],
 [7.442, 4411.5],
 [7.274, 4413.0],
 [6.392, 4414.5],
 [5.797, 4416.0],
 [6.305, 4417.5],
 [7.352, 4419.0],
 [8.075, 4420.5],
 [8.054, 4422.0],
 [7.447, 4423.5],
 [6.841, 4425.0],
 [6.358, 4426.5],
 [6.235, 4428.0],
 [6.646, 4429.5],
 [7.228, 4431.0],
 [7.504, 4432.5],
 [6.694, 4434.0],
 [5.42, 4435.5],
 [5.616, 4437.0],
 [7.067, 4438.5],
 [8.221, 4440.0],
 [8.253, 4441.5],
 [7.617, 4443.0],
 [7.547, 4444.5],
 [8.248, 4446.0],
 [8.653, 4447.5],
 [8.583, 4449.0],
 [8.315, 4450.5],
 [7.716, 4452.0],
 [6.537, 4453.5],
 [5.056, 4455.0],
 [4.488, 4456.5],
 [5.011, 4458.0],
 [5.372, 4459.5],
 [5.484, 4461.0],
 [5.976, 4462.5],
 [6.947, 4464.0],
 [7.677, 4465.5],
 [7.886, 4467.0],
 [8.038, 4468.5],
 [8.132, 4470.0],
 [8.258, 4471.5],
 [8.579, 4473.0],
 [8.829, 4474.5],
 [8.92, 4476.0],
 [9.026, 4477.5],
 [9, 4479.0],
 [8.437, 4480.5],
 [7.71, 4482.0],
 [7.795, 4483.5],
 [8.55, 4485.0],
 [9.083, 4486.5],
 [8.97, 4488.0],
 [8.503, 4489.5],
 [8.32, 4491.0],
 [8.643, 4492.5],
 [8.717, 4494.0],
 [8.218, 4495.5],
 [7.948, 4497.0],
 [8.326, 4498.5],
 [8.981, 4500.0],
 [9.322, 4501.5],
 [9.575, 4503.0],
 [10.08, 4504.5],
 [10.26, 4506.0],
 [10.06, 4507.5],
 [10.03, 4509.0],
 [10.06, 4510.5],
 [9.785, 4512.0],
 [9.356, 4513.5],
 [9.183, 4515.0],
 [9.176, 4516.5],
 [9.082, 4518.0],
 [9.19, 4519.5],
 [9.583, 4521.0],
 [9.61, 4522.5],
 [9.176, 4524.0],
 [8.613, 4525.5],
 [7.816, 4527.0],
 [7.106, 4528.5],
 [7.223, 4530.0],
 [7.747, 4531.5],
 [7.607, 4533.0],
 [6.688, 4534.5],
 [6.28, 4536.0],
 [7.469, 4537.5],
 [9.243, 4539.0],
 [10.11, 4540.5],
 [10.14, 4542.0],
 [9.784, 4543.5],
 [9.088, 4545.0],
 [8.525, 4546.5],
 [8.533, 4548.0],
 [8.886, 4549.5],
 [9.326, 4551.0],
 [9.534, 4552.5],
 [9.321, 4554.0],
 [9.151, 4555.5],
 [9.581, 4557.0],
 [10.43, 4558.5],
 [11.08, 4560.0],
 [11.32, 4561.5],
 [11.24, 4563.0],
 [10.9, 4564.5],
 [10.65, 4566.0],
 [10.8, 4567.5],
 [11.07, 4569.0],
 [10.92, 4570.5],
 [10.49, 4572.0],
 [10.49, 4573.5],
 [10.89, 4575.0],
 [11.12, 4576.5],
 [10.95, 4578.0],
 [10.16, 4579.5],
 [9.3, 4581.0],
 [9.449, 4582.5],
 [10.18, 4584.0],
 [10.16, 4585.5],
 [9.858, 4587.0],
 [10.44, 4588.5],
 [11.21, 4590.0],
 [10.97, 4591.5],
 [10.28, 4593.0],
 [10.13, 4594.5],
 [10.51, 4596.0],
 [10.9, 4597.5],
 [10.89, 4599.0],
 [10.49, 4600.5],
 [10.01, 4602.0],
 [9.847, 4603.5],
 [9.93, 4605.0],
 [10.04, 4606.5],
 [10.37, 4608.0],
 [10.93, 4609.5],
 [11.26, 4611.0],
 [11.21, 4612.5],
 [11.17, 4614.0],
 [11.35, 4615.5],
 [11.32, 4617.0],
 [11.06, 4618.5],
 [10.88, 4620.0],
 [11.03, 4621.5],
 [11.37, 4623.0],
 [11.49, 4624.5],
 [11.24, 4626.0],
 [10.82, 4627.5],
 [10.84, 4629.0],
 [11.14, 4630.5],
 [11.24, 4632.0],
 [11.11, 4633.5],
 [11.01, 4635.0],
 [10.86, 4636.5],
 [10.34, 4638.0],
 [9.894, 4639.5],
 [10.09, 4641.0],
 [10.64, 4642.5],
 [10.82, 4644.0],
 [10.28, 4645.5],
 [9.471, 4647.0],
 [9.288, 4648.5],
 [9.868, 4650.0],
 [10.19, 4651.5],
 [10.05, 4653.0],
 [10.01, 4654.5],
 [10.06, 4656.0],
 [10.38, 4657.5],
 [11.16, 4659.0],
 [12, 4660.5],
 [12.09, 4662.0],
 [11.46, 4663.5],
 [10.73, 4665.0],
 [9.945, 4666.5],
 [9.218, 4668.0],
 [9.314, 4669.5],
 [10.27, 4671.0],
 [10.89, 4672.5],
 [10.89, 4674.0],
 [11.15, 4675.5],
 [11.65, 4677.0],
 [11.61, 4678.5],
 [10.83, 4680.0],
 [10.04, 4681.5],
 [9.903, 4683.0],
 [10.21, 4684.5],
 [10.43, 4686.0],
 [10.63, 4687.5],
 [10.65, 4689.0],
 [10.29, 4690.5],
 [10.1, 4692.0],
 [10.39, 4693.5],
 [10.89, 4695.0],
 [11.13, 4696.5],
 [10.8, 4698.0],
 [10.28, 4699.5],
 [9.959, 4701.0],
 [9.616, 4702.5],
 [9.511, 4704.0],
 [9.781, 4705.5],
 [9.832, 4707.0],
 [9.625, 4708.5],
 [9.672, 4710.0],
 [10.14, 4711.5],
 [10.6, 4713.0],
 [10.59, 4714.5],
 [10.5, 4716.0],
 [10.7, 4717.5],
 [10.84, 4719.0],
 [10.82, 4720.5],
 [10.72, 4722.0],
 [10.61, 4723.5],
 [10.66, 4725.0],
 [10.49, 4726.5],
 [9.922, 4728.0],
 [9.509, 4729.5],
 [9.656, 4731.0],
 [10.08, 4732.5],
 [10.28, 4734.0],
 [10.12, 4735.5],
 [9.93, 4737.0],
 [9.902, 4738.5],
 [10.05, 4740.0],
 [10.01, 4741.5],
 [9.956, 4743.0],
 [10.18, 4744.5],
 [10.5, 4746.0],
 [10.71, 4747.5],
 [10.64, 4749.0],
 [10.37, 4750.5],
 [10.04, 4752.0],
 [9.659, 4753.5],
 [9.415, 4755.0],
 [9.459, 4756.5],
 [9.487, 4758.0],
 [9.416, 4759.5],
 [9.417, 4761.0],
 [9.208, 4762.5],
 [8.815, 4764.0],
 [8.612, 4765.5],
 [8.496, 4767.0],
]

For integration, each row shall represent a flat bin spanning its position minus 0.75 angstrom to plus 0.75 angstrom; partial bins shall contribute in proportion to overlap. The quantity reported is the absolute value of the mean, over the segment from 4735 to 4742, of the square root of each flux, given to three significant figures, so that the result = 3.16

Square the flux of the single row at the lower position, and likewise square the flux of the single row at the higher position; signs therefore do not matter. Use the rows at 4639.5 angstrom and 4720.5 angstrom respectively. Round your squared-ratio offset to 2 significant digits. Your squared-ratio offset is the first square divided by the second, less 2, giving -1.2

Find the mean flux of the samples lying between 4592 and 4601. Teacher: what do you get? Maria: 10.5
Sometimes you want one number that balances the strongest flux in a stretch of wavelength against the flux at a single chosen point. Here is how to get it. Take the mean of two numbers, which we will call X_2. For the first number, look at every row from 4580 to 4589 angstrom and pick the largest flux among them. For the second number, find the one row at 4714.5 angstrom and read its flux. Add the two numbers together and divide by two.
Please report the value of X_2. 10.5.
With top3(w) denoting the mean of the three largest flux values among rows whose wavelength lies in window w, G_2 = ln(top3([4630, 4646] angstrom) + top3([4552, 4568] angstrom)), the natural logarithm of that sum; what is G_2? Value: 3.11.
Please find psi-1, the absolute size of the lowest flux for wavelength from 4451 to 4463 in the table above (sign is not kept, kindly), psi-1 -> 4.5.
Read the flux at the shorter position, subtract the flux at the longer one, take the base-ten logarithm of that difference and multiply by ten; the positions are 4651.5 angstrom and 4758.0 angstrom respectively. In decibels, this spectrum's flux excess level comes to -1.5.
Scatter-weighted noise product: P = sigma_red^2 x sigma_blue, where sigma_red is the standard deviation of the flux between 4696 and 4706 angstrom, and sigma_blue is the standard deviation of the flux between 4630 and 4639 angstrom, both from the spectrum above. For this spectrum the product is 0.1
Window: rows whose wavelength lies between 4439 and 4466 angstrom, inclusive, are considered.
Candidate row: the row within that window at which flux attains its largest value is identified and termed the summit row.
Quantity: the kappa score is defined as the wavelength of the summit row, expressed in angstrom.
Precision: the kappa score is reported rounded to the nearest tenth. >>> 4447.5 angstrom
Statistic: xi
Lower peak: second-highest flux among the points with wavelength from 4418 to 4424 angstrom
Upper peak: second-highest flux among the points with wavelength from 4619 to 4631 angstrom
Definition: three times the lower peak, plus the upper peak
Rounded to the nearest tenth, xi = 35.5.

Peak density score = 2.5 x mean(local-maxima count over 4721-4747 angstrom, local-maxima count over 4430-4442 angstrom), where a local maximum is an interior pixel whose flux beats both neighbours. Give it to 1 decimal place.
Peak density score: 5.0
